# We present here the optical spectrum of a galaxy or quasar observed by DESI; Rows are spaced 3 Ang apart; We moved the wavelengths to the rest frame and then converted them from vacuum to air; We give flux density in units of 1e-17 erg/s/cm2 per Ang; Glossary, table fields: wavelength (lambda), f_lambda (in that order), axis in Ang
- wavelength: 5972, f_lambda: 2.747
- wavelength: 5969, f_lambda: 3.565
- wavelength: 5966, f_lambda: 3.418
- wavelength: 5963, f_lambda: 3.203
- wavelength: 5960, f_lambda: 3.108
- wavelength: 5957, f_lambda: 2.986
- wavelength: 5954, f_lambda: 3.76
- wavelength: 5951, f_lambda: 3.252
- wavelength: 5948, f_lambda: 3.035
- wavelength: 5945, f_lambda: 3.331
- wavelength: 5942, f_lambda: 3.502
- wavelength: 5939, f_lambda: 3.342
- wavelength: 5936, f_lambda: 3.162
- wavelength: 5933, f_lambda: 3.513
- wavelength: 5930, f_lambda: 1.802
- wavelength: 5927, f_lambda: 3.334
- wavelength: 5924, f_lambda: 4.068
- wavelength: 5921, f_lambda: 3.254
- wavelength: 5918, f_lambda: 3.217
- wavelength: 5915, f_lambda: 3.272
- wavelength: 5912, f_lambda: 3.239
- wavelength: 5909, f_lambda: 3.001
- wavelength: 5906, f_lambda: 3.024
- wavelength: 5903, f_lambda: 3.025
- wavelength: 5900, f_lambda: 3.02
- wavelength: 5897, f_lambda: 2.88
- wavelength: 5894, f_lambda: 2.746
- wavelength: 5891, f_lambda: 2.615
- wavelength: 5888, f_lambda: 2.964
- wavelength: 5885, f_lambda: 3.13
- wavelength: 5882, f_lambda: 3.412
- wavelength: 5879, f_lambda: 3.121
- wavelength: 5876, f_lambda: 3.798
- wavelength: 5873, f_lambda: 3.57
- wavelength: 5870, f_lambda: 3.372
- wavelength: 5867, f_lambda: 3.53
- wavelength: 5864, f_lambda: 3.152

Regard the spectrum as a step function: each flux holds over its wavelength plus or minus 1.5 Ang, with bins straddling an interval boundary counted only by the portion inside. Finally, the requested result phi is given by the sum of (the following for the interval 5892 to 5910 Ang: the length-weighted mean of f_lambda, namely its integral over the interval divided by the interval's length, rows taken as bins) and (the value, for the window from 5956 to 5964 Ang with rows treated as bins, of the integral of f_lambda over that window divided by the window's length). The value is 6.0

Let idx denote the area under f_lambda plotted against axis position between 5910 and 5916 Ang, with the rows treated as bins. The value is 19.4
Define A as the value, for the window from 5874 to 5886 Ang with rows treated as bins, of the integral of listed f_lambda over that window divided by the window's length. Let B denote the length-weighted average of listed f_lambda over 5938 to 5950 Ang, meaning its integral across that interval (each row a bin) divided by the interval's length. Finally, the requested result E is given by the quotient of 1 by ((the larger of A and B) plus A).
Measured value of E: 0.1478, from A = 3.38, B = 3.30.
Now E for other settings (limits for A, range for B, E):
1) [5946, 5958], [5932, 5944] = 0.1505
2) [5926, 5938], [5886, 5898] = 0.1693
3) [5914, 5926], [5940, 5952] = 0.1447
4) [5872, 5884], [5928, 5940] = 0.1446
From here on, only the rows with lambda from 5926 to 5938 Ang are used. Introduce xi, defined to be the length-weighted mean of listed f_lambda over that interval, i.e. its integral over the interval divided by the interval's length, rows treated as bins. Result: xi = 3.0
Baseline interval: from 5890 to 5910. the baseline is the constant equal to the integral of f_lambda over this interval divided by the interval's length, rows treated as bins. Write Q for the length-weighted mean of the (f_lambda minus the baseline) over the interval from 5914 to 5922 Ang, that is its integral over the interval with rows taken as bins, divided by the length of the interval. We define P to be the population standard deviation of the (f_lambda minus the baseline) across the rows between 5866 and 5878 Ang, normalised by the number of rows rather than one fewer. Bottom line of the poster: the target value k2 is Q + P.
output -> 0.49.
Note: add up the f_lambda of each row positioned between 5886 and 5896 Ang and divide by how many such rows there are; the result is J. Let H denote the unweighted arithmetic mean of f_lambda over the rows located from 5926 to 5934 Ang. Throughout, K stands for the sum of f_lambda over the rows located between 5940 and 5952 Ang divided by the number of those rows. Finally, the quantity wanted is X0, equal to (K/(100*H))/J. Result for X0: 0.0041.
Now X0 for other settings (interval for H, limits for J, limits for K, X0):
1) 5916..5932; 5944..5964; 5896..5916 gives 0.0030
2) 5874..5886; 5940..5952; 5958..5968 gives 0.0029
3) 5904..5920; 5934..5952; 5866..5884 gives 0.0034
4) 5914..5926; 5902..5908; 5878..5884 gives 0.0031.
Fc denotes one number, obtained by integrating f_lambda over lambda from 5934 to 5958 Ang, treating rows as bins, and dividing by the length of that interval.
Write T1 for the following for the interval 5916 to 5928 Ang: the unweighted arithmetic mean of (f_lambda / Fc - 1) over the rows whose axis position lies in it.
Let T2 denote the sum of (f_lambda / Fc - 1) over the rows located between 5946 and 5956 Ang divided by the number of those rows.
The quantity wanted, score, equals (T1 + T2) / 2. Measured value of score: 0.03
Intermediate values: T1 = 0.05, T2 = 0.013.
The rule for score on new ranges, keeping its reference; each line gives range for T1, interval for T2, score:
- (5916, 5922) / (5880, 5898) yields -0.06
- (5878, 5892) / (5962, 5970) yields -0.03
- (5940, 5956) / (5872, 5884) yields 0.04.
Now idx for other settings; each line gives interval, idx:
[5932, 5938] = 19.9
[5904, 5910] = 18.1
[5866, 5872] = 20.7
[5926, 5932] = 15.5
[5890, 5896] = 16.2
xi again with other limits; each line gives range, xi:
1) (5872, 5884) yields 3.5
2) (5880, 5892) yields 3.1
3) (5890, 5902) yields 2.8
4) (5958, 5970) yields 3.3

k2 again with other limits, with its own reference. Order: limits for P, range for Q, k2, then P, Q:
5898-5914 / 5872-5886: 0.59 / 0.09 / 0.50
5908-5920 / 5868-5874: 0.67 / 0.11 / 0.56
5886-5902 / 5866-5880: 0.73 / 0.15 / 0.58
